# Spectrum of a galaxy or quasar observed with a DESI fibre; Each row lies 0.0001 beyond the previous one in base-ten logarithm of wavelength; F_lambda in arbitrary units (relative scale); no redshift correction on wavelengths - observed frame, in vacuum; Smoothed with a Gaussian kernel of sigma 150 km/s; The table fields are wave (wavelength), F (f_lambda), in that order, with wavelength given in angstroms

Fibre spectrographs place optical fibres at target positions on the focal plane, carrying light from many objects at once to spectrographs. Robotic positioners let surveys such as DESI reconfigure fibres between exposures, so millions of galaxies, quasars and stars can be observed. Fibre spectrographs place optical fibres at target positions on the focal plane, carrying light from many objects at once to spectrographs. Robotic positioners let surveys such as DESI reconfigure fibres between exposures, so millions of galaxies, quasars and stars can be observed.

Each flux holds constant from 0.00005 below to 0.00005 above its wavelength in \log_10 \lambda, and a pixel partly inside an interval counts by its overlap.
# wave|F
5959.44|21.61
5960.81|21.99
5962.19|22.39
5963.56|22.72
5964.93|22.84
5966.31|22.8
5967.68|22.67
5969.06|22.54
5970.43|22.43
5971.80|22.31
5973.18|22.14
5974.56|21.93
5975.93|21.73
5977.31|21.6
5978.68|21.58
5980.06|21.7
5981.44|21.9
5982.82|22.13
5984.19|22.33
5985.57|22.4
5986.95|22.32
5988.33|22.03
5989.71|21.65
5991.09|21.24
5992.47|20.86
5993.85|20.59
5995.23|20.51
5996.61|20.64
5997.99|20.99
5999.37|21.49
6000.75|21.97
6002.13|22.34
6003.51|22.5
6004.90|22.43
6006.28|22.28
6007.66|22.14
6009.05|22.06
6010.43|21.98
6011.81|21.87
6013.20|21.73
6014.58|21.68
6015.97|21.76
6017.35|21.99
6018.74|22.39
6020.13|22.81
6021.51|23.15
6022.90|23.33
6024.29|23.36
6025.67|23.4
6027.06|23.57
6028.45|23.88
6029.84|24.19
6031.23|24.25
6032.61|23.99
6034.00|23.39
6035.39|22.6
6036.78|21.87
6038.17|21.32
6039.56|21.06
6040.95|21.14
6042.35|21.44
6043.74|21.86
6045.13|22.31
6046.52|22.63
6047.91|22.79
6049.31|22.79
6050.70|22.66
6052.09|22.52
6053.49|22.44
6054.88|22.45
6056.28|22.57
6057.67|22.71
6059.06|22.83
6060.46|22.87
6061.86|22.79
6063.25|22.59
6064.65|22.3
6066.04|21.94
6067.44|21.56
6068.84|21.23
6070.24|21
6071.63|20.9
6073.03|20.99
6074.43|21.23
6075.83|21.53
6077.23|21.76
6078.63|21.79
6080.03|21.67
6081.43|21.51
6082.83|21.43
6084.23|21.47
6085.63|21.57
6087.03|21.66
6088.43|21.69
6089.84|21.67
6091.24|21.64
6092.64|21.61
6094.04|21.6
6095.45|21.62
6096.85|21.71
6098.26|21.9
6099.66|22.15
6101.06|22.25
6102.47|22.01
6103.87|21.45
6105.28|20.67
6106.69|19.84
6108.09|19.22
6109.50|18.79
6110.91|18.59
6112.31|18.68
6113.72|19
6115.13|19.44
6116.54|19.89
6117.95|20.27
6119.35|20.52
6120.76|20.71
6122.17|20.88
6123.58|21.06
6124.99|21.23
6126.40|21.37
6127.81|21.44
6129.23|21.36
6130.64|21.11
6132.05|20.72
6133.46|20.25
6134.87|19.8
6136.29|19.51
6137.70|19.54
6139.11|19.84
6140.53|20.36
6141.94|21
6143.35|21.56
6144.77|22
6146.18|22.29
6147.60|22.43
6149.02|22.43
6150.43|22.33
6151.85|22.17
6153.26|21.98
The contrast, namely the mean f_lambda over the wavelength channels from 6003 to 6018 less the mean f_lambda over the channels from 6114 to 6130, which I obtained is 1.3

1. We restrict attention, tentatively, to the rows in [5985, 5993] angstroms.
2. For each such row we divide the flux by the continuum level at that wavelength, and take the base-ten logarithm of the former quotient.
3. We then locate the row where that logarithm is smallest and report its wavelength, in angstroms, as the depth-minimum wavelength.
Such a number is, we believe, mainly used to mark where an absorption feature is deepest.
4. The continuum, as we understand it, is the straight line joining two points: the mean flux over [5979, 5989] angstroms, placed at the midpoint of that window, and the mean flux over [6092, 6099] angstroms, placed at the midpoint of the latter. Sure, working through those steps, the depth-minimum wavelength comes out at 5992.47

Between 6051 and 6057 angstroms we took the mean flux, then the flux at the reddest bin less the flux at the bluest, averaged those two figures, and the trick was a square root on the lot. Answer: 3.36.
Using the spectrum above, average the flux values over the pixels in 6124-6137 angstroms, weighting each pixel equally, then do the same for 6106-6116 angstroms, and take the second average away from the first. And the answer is 1.7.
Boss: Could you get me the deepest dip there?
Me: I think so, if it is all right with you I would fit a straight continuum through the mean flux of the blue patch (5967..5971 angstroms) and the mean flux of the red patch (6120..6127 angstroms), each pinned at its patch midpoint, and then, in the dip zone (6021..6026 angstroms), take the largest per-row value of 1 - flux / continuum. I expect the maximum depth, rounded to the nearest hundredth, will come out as -0.05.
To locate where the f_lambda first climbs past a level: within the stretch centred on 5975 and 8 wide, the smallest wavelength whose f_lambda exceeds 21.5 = 5971.80 angstroms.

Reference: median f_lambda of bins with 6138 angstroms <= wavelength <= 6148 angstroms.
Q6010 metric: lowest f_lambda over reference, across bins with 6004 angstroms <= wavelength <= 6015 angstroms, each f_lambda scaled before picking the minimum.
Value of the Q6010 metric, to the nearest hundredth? 1.01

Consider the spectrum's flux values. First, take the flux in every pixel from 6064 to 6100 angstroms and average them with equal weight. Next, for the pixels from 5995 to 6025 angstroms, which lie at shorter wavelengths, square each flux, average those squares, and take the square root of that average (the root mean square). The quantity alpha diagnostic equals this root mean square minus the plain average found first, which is 0.5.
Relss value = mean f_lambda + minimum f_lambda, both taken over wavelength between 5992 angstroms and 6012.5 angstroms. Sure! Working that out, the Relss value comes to 42.2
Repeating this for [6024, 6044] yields 43.8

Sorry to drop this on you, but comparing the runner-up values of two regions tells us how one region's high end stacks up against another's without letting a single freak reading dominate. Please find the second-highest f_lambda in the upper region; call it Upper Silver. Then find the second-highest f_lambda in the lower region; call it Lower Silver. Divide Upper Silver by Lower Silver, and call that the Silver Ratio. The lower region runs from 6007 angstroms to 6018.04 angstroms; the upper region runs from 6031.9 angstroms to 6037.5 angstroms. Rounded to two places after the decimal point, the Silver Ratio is 1.06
